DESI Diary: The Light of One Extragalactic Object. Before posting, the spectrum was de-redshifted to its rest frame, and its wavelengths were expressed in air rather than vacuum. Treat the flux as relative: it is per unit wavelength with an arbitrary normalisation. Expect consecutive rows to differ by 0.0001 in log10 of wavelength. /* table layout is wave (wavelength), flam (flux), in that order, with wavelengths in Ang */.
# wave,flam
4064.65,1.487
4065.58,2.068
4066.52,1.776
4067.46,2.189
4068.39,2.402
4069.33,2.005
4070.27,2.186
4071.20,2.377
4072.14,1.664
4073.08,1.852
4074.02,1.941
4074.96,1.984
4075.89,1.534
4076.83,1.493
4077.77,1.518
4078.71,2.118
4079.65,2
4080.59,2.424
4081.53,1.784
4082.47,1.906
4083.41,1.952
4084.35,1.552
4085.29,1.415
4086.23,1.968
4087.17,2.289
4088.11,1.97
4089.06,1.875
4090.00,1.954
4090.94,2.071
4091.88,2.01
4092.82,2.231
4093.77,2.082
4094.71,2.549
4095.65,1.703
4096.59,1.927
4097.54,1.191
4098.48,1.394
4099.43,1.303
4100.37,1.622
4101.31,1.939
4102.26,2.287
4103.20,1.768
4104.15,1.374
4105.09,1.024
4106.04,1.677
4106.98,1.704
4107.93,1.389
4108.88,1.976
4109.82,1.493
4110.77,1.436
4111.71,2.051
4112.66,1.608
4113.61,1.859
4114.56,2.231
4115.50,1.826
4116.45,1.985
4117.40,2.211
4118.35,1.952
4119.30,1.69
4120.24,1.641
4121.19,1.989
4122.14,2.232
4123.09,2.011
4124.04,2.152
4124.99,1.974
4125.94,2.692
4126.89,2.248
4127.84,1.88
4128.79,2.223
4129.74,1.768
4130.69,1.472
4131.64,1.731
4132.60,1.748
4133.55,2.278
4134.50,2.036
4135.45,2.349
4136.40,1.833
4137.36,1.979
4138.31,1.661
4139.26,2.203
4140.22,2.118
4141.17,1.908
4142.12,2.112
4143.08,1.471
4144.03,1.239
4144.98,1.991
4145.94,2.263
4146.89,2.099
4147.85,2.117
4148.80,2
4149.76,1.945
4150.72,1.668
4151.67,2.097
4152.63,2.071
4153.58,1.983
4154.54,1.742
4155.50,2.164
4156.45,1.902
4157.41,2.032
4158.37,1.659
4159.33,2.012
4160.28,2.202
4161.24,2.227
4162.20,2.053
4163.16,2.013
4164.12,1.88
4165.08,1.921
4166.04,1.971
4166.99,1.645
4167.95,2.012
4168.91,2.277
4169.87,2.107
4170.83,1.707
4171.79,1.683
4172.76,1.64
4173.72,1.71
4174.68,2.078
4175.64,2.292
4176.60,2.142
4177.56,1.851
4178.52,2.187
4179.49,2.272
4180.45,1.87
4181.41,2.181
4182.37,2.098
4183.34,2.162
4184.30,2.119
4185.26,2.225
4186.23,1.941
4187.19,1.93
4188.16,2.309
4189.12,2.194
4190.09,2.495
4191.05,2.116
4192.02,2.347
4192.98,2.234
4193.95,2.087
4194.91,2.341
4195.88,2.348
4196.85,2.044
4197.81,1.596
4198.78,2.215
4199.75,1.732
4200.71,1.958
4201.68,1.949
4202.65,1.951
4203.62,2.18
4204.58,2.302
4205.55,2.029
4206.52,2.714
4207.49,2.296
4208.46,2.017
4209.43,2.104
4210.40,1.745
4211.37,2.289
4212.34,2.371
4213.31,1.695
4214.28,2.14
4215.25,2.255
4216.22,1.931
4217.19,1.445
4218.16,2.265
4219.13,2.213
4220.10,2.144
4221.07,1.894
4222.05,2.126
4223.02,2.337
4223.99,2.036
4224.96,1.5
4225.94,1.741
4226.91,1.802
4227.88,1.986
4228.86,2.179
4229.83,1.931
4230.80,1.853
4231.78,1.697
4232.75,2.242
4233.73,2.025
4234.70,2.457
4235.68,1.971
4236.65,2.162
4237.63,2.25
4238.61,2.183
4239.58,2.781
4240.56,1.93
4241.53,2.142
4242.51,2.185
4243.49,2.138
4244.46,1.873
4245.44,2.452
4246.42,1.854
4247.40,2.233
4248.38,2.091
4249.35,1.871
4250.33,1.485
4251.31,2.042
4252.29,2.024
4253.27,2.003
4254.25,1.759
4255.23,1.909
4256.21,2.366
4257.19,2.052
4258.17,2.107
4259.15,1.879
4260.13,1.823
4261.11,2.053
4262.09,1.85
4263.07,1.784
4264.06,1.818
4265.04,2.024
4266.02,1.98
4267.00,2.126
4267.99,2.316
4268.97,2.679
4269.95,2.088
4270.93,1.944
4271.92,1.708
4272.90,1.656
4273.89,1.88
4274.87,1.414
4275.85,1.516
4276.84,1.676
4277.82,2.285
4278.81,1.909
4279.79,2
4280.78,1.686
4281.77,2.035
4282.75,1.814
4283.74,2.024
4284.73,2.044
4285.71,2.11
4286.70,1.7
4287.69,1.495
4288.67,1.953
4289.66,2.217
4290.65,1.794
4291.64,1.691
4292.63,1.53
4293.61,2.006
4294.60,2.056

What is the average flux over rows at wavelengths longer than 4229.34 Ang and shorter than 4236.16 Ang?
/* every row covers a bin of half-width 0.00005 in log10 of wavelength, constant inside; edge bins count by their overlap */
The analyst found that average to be 2.03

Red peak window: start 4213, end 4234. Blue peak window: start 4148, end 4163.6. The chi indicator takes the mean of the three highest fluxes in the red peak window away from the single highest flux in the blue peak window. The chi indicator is -0.1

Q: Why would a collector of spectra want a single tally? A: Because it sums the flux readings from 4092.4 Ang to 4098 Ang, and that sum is 11.7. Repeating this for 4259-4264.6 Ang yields 11.2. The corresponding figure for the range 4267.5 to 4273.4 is 12.4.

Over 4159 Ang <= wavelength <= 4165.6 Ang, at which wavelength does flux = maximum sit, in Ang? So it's 4161.24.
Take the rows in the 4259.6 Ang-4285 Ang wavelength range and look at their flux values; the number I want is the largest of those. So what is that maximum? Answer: 2.679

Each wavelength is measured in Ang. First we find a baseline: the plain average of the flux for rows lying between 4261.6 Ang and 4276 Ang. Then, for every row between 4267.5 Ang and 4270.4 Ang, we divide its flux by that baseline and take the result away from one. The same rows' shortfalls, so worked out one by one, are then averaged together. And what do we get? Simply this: -0.23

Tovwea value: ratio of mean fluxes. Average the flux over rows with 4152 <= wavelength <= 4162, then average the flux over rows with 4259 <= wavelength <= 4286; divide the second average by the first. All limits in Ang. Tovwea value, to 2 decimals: 0.97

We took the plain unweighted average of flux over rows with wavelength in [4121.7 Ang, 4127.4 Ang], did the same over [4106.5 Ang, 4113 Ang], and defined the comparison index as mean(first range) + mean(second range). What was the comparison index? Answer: 3.88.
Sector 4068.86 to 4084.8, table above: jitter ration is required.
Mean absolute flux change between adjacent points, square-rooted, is 0.517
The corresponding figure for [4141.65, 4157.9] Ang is 0.508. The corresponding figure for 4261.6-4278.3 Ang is 0.477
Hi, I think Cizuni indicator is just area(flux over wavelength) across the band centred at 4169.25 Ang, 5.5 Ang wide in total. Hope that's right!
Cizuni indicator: 11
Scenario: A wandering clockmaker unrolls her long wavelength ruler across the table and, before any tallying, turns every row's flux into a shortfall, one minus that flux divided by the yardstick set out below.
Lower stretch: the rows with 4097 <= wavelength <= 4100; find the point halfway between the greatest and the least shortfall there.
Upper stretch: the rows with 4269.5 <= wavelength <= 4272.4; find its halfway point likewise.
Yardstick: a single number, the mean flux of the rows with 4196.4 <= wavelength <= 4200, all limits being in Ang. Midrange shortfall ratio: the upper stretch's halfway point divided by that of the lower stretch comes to 0.0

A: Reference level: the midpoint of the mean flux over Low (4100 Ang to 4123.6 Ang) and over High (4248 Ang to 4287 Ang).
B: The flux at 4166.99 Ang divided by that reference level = 0.88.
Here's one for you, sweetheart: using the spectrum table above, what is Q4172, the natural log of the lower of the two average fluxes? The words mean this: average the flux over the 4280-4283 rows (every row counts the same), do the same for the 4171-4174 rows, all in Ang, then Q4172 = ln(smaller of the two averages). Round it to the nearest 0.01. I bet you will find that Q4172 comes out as 0.52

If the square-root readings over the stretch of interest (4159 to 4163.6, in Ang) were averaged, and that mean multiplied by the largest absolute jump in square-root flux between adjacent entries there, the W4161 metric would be 0.095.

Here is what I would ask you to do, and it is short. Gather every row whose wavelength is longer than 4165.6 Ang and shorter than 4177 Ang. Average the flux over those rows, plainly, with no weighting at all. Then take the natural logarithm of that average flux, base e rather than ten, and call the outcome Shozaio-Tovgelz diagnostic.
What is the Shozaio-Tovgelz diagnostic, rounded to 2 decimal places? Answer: 0.66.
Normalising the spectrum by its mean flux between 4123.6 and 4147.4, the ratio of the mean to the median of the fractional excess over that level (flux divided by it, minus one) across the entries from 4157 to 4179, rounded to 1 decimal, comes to -0.2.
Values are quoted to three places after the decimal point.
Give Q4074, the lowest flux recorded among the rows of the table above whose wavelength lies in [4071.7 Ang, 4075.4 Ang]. 1.664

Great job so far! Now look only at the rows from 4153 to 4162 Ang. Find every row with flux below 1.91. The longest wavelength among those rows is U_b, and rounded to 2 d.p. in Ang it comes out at 4158.37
